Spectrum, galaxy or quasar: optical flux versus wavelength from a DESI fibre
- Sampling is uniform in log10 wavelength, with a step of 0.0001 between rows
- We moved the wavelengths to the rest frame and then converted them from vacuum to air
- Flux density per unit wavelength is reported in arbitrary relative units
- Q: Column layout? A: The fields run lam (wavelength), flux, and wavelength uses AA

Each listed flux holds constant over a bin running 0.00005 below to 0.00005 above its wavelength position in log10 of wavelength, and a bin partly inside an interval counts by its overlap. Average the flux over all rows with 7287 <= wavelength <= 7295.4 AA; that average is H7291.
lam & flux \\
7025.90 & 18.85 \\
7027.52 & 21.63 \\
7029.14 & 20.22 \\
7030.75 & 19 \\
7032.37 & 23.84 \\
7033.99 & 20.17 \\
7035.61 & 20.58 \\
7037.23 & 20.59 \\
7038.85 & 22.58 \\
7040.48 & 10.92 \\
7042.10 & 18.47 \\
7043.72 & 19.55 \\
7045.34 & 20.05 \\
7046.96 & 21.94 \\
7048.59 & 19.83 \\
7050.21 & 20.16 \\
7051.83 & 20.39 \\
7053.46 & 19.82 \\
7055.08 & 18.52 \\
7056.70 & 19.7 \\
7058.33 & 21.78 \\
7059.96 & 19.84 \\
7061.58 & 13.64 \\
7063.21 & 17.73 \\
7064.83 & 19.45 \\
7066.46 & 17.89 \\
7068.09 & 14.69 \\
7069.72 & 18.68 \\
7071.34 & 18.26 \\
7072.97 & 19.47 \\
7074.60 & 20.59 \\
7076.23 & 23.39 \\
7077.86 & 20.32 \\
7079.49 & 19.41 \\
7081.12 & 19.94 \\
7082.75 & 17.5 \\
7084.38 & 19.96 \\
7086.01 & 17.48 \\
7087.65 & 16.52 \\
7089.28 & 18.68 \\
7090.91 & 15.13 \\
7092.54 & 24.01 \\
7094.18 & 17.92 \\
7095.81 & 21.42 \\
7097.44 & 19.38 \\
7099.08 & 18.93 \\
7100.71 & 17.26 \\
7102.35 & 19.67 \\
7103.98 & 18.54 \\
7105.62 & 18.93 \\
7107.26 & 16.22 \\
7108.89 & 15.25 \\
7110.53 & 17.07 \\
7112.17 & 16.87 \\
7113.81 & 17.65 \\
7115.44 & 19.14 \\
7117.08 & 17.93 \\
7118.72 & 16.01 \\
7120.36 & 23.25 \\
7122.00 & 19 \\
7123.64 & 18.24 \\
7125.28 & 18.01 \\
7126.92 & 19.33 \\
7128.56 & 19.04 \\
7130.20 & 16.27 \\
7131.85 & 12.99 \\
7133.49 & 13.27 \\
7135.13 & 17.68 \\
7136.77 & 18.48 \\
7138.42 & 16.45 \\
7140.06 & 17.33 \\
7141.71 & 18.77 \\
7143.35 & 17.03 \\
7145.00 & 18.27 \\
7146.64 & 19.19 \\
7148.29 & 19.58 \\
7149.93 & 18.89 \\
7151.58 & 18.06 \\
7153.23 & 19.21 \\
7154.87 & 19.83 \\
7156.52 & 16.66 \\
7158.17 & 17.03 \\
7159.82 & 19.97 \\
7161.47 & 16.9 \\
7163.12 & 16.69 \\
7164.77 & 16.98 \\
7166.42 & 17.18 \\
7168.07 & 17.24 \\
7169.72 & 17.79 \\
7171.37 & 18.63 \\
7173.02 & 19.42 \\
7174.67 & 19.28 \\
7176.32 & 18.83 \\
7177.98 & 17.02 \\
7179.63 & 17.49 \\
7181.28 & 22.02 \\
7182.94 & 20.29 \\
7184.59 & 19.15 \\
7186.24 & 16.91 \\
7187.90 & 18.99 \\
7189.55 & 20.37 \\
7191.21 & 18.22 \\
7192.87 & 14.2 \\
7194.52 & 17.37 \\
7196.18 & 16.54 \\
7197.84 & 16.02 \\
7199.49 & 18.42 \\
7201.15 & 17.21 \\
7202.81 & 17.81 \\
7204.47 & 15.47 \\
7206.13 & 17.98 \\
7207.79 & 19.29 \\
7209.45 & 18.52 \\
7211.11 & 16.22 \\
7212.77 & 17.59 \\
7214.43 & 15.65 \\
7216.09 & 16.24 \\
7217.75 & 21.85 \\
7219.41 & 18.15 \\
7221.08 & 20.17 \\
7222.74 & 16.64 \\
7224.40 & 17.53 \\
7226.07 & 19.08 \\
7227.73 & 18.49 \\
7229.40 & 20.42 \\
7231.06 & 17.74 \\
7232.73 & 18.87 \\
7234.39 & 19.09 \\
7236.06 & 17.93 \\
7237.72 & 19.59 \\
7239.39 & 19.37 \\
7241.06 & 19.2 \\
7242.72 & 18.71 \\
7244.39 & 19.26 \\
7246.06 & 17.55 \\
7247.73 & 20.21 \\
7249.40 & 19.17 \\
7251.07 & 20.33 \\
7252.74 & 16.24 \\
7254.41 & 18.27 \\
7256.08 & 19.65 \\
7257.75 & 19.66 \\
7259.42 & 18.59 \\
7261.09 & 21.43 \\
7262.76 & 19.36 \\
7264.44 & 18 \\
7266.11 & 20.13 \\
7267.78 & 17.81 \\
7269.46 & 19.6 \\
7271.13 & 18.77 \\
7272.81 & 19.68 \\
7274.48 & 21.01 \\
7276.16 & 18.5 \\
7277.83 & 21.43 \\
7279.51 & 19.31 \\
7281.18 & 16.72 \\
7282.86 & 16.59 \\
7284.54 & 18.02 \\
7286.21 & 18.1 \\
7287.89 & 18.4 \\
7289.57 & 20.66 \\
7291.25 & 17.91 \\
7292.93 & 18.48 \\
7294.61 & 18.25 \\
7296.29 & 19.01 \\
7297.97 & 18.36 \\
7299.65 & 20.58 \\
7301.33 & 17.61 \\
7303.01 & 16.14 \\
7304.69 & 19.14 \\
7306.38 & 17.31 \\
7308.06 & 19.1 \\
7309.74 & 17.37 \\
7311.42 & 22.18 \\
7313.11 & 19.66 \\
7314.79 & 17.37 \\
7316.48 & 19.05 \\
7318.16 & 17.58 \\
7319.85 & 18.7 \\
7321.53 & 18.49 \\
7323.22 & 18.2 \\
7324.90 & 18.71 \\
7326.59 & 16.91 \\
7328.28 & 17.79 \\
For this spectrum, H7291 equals 18.7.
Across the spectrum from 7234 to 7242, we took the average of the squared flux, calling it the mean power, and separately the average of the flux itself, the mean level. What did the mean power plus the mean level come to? 382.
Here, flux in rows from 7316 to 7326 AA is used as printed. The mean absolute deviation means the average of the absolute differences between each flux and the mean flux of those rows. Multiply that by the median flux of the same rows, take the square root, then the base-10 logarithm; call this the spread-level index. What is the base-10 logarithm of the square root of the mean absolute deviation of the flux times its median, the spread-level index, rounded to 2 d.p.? 0.42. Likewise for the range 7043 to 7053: 0.53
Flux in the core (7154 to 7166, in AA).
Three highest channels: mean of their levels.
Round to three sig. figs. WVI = 18.9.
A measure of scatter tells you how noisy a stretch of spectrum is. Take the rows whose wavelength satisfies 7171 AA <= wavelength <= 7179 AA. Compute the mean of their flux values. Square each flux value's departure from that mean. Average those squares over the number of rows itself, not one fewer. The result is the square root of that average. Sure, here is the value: 0.86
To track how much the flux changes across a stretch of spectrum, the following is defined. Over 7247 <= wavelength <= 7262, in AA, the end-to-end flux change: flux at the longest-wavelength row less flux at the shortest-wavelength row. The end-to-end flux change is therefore 1.2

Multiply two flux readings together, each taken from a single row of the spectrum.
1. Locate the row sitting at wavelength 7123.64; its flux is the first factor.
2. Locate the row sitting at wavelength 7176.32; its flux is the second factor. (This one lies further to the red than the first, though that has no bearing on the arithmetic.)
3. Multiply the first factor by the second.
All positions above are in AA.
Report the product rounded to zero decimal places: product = 343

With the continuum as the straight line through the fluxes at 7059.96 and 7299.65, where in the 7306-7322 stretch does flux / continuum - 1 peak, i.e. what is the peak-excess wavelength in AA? 7311.42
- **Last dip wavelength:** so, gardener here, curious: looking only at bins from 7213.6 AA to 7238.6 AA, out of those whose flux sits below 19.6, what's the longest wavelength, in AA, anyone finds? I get 7237.72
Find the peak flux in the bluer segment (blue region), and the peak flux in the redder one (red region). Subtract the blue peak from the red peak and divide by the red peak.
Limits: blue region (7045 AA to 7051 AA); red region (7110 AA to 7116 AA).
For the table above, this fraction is -0.15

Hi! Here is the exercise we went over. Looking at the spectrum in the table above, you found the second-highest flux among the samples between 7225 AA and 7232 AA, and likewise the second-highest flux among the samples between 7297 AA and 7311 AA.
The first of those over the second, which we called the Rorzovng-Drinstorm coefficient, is 1.00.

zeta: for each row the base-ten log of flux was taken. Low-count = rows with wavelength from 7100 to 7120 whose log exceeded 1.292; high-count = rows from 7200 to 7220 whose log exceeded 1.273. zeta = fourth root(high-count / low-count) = 1.2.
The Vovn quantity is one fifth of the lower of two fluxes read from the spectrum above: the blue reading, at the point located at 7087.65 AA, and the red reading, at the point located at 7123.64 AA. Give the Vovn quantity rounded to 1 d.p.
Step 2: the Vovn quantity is 3.3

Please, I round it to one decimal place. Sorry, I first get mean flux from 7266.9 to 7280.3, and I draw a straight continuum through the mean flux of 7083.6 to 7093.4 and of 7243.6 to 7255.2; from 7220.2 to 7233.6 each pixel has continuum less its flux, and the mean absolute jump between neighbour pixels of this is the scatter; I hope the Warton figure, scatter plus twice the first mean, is 40.8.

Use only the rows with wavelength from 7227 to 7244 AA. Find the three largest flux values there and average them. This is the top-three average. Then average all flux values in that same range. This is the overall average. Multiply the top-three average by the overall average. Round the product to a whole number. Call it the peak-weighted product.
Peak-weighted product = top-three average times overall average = 375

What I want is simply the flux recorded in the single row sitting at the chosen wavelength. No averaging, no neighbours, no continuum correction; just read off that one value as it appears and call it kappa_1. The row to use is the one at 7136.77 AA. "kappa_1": 18.48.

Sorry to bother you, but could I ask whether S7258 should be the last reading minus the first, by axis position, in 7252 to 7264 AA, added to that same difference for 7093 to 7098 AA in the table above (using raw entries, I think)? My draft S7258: 4.6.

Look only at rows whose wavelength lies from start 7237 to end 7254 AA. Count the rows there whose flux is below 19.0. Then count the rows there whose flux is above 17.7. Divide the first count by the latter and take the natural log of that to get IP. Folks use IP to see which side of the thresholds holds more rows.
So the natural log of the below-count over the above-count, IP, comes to -1.0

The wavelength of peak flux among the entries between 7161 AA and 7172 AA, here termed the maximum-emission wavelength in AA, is 7171.37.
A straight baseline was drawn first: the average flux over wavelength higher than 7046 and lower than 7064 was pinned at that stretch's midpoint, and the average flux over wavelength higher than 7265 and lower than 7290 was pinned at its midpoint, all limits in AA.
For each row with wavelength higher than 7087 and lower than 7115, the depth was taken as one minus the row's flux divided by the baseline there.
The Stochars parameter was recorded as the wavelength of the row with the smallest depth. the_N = 7092.54 AA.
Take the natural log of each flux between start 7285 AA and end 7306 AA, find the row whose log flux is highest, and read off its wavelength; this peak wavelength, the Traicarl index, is 7289.57 AA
